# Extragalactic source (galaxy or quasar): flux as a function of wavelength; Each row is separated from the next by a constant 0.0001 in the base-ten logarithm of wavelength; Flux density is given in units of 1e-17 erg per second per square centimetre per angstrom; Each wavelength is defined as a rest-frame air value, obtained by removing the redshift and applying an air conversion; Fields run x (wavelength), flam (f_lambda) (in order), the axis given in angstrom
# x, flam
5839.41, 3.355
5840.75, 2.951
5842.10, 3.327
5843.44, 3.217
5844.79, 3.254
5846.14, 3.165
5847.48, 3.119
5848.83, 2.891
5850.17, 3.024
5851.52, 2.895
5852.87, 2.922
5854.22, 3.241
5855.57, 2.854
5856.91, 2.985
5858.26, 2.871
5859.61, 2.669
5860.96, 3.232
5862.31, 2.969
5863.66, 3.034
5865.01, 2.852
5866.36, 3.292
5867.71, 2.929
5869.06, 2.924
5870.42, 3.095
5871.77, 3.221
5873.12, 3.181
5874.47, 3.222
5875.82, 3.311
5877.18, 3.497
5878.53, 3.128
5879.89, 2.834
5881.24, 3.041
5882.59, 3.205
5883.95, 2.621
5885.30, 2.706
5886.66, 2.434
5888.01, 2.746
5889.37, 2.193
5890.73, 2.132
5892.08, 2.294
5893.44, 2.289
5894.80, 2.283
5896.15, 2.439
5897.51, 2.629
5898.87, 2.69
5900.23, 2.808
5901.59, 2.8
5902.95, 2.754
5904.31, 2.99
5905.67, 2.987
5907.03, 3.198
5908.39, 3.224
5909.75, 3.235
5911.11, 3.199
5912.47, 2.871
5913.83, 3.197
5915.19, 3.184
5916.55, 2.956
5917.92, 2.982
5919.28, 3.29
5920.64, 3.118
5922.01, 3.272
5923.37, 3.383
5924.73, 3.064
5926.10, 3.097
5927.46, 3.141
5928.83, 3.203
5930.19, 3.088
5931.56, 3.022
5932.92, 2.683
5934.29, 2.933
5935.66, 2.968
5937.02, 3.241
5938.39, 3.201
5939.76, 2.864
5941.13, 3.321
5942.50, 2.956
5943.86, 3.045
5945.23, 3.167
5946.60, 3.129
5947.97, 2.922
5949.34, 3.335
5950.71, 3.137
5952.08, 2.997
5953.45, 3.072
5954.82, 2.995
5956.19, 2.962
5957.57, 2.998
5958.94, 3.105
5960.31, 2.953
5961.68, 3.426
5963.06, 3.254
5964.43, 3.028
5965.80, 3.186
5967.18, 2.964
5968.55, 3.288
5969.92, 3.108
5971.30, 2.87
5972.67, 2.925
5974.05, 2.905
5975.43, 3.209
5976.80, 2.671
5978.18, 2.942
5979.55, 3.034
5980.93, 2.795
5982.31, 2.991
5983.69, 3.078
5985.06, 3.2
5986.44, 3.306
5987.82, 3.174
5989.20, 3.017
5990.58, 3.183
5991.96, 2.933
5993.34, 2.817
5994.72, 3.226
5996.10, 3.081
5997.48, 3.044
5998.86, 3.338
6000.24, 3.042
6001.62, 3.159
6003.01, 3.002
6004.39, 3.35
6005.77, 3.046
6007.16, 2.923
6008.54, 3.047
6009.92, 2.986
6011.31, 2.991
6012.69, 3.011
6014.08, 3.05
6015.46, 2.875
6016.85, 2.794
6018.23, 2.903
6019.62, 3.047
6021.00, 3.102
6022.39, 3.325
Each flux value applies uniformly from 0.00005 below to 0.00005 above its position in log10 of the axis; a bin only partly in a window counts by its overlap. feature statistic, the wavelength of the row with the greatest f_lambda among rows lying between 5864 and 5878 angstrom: 5877.18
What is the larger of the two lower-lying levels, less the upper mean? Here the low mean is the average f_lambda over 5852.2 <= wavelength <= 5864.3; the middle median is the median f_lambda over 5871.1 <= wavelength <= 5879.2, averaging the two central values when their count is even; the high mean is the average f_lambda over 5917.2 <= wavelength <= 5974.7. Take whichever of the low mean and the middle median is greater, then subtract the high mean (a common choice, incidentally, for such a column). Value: 0.14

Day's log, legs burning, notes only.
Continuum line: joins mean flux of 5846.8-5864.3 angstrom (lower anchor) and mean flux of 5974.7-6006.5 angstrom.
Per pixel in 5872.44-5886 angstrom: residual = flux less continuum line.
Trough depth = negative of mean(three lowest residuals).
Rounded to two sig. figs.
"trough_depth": 0.28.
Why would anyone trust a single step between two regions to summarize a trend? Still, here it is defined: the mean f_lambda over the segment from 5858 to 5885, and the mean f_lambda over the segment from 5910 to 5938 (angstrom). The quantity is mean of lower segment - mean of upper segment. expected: -0.04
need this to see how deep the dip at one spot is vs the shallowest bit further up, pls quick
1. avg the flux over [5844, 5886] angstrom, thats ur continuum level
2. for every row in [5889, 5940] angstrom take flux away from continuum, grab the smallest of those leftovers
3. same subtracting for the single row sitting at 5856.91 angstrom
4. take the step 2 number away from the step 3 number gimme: 0.40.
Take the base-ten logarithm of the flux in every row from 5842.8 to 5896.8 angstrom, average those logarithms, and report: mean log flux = 0.460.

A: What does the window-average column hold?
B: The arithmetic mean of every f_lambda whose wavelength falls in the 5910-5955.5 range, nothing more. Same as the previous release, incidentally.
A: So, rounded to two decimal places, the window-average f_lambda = 3.09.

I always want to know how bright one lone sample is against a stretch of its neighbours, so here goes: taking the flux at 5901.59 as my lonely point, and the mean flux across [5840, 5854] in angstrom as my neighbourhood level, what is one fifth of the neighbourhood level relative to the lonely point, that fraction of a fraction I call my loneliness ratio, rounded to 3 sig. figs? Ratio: 0.220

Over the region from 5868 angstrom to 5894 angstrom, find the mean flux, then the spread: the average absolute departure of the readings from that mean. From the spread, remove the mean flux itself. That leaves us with -2.49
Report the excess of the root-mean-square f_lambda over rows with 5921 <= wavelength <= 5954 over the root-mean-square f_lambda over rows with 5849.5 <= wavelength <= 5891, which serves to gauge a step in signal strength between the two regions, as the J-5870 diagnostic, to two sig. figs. 0.14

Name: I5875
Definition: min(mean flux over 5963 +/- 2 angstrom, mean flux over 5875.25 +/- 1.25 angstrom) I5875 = 3.24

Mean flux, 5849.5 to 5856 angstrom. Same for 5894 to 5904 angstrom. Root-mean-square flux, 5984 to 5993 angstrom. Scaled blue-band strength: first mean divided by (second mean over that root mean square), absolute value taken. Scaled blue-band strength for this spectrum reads 3.6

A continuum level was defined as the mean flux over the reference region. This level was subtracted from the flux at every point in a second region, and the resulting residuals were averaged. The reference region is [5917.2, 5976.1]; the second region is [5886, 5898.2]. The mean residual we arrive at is -0.71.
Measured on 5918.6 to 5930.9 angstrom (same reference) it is 0.10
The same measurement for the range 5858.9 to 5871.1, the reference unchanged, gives -0.09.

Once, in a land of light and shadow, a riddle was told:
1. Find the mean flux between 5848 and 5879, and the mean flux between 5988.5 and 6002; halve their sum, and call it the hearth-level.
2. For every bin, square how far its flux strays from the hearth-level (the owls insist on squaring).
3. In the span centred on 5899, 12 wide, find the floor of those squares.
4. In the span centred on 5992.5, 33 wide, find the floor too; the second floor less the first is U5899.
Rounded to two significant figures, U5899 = -0.0061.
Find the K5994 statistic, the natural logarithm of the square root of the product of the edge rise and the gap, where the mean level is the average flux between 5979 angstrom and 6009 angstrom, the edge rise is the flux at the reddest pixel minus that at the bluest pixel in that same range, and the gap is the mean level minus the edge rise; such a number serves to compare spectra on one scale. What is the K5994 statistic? -1.61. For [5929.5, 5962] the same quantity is -0.04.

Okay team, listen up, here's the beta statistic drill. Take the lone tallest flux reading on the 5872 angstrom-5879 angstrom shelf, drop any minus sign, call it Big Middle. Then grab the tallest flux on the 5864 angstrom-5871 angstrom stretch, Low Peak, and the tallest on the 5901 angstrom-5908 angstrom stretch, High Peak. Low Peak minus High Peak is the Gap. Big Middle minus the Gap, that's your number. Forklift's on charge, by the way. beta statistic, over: 3.4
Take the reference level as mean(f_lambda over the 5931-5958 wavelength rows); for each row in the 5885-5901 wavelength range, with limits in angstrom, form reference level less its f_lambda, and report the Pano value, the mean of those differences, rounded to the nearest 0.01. 0.58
